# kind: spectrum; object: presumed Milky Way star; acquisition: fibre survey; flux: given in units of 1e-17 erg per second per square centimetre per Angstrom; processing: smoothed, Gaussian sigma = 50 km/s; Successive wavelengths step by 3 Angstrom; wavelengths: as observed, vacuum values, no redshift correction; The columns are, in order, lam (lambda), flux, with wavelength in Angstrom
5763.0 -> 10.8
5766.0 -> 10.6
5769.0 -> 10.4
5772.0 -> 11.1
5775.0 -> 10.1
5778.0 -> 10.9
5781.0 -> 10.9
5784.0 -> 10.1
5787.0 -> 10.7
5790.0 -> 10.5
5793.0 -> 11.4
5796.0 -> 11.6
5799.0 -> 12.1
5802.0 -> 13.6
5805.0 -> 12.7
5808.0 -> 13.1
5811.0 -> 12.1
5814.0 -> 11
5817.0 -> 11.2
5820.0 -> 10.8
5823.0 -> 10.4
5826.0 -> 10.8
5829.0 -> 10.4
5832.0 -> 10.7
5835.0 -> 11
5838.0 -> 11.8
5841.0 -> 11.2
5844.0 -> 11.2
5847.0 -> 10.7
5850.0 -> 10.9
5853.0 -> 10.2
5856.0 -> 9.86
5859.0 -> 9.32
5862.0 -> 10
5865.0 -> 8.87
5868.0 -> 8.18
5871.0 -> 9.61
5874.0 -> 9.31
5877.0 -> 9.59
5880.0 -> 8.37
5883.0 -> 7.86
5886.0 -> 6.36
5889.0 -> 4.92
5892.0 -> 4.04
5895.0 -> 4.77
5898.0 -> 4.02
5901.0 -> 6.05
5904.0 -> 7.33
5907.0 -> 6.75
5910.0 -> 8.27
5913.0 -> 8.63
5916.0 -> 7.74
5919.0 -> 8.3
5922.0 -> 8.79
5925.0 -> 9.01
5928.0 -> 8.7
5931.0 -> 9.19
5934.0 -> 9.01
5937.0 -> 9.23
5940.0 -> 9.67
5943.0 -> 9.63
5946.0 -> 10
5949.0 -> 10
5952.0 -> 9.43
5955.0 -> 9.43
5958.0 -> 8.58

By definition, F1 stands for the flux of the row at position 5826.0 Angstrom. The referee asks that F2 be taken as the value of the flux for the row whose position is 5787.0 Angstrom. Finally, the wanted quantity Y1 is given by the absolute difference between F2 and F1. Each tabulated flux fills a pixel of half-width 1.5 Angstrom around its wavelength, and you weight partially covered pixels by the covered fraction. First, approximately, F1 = 10.8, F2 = 10.7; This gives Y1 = 0.1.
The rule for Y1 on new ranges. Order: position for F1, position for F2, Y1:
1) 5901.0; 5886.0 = 0.3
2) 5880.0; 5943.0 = 1.3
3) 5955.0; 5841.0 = 1.8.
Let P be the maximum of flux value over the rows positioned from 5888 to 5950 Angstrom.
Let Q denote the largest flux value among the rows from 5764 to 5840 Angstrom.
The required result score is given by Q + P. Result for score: 24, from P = 10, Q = 13.6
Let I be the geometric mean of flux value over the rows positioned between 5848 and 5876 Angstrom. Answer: 10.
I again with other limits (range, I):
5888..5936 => 7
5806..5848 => 11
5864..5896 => 7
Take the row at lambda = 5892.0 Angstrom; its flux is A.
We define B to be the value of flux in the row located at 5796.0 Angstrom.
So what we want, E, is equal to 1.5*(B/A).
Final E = 4.3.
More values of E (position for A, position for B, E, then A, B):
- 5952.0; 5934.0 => 1.4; 9.43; 9.01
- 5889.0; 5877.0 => 2.9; 4.92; 9.59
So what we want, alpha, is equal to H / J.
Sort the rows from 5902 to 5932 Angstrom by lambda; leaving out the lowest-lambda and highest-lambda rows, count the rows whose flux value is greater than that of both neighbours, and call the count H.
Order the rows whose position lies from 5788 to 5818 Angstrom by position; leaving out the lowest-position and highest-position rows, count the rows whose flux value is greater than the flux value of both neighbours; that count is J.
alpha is 1.0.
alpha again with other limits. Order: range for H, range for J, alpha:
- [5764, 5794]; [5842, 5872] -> 1.0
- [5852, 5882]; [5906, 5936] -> 1.0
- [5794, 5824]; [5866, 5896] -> 1.5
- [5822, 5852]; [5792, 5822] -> 0.7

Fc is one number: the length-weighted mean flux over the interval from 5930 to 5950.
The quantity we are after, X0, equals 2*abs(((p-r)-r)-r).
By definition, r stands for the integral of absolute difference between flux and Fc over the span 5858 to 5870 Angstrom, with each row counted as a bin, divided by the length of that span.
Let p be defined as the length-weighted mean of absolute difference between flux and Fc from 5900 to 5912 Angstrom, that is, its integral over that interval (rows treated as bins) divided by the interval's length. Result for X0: 0.6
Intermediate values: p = 2.3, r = 0.7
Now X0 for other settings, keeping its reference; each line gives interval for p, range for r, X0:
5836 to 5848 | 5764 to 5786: 3.0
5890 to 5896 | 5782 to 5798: 2.0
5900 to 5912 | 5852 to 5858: 1.9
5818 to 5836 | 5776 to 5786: 4.2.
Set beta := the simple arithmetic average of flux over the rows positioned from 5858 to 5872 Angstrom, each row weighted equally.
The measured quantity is 9.2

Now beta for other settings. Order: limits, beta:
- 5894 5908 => 5.8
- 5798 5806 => 12.8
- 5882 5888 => 7.1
